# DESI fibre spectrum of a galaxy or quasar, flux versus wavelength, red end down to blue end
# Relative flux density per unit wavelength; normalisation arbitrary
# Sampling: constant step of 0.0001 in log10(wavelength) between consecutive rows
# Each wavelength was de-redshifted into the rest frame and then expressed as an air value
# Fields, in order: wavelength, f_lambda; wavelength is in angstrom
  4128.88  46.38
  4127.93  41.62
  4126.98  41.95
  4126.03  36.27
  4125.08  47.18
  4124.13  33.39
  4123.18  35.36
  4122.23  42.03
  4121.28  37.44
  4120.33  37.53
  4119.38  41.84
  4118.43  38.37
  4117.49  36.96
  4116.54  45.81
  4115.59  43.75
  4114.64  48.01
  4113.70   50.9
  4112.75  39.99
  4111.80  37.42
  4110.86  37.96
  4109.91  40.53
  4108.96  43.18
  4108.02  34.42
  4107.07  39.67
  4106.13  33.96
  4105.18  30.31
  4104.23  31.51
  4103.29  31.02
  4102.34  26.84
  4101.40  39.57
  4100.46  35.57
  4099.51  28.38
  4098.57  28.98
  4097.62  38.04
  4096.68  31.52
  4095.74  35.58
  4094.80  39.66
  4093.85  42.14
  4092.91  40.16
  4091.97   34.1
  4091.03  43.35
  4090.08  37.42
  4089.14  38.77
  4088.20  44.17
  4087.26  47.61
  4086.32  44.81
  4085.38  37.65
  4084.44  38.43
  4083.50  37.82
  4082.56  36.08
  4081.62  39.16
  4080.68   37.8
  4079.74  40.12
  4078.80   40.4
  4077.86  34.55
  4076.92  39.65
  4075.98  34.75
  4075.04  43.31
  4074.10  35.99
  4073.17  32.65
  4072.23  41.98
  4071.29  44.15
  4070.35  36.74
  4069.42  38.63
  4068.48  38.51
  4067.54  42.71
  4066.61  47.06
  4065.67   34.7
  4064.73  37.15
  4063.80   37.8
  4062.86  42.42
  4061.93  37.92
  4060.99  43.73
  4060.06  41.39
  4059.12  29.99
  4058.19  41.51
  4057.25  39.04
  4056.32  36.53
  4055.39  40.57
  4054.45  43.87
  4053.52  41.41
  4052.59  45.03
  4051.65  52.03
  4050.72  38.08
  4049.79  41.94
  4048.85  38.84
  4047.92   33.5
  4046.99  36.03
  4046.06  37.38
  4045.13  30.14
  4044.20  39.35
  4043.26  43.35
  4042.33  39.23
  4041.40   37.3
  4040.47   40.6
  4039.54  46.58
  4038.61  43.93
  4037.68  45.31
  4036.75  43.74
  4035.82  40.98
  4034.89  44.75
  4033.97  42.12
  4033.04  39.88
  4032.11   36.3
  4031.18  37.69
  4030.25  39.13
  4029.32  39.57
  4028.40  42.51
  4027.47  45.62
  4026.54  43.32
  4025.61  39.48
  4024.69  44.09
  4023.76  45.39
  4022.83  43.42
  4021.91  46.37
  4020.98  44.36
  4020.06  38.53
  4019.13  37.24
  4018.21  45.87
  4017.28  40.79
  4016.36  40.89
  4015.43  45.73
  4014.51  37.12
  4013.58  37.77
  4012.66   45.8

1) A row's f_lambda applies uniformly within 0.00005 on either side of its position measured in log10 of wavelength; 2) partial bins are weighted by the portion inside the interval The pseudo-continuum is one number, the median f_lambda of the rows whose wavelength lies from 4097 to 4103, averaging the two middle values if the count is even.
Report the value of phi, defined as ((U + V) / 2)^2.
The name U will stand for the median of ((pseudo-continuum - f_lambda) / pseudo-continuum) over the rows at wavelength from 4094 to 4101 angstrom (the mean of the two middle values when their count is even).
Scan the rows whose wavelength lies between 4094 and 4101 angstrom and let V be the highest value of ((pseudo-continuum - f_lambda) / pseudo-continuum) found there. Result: 0.000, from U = -0.10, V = 0.12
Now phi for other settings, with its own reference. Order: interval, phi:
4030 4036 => 0.032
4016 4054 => 0.010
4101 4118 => 0.000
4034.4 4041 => 0.096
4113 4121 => 0.055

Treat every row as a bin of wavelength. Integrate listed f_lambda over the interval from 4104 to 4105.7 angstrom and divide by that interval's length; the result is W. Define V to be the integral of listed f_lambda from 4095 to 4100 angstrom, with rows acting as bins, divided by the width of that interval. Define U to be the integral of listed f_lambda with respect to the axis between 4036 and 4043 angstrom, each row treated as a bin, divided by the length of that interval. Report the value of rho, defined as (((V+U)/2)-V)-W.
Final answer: -26.0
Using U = 42.4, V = 32.9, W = 31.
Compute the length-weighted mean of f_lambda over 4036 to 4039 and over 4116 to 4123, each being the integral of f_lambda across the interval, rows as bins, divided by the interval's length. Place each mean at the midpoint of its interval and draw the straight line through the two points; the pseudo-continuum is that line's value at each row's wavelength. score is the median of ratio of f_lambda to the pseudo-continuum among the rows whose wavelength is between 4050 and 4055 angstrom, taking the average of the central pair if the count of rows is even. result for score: 1.02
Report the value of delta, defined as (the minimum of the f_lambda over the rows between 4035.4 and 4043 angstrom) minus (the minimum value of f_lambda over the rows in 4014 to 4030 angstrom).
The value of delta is 0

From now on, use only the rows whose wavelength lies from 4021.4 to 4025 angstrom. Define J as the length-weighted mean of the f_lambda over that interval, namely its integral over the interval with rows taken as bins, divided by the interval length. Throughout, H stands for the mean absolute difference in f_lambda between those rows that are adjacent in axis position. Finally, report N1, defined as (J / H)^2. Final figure 467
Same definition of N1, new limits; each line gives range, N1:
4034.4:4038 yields 262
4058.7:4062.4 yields 35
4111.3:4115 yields 65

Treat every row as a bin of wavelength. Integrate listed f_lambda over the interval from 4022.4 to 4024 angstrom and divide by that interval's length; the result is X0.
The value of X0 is 44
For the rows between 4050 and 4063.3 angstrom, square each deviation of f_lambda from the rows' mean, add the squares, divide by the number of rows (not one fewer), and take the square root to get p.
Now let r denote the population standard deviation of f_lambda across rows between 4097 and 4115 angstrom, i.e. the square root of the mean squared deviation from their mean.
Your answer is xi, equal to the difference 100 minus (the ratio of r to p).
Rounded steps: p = 4.8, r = 6.3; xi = 98.7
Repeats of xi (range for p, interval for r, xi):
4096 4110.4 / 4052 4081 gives 99.2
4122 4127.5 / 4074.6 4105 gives 99.0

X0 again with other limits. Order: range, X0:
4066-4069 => 42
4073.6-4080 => 38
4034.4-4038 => 44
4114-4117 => 46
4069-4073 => 40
